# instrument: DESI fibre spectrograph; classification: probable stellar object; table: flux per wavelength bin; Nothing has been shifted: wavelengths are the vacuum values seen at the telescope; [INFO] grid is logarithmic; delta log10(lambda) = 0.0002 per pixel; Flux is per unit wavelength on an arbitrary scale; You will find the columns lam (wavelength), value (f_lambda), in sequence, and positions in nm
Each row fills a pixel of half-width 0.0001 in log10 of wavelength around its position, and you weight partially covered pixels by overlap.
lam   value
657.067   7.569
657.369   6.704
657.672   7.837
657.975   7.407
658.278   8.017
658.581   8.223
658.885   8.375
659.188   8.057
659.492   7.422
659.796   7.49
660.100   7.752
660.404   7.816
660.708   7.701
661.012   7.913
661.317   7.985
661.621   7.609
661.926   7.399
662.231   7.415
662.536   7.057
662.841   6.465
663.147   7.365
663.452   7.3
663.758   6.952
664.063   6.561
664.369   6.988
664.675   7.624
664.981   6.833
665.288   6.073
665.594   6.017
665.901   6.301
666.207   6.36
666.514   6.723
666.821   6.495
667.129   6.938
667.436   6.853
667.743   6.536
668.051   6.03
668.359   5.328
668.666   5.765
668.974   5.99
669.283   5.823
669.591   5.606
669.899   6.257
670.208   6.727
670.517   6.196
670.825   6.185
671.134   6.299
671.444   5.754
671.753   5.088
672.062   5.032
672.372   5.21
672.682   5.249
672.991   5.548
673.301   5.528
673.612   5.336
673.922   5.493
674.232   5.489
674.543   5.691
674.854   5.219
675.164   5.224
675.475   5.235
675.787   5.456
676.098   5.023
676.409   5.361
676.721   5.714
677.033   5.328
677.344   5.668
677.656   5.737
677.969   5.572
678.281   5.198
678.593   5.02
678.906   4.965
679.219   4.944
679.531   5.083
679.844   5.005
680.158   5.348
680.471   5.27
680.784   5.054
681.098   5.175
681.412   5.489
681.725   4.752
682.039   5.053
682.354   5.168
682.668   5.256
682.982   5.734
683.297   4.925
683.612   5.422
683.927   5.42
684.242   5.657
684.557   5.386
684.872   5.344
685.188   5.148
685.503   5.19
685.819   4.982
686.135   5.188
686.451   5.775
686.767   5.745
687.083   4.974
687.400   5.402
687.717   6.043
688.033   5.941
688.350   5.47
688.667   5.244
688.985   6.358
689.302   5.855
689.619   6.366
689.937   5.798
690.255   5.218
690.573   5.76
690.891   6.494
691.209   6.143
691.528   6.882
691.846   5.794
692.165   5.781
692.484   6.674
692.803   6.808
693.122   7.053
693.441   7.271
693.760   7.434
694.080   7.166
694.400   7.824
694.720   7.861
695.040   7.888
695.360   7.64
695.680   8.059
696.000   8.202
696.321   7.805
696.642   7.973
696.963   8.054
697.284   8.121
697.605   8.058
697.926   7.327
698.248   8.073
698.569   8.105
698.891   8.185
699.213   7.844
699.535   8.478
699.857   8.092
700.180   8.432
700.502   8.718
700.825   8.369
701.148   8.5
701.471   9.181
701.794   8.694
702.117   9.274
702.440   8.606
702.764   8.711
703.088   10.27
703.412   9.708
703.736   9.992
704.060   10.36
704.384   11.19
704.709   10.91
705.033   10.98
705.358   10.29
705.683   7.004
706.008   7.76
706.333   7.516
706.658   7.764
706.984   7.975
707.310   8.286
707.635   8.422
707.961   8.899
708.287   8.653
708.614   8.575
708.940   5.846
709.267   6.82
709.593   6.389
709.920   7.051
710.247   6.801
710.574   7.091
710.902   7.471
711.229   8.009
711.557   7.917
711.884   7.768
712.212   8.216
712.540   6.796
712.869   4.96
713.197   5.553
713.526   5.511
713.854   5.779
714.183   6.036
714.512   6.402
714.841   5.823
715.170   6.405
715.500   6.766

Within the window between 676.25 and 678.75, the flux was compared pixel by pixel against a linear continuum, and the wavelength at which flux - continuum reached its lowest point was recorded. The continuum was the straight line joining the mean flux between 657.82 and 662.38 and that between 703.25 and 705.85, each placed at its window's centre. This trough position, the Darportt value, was 678.593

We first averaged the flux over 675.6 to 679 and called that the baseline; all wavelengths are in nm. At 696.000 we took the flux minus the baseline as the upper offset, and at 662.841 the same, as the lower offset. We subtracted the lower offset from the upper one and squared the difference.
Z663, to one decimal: 3.0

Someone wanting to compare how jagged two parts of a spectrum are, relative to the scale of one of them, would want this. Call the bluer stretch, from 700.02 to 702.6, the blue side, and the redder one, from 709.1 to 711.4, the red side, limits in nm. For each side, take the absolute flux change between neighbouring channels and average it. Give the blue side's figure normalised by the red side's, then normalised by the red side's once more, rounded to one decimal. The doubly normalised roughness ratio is 2.5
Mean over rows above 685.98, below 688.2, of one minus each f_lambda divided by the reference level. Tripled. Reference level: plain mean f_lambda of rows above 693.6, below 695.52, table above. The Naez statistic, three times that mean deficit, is 0.81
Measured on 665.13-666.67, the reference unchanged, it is 0.53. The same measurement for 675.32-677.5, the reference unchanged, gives 0.88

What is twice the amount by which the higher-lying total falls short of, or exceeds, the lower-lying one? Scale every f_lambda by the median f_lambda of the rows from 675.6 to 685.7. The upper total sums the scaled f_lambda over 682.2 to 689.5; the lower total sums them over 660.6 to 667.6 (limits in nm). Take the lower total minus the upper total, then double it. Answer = 13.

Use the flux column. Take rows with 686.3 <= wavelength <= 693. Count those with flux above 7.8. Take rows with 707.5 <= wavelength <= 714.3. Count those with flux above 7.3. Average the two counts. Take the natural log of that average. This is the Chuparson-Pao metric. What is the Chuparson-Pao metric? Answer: 1.50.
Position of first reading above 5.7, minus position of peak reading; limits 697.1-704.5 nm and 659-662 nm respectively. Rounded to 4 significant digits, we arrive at 38.10 nm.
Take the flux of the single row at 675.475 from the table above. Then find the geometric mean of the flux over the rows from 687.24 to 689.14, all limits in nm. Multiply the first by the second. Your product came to 30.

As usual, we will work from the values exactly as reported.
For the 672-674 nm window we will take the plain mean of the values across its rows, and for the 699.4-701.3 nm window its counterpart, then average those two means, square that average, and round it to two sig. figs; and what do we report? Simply 47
